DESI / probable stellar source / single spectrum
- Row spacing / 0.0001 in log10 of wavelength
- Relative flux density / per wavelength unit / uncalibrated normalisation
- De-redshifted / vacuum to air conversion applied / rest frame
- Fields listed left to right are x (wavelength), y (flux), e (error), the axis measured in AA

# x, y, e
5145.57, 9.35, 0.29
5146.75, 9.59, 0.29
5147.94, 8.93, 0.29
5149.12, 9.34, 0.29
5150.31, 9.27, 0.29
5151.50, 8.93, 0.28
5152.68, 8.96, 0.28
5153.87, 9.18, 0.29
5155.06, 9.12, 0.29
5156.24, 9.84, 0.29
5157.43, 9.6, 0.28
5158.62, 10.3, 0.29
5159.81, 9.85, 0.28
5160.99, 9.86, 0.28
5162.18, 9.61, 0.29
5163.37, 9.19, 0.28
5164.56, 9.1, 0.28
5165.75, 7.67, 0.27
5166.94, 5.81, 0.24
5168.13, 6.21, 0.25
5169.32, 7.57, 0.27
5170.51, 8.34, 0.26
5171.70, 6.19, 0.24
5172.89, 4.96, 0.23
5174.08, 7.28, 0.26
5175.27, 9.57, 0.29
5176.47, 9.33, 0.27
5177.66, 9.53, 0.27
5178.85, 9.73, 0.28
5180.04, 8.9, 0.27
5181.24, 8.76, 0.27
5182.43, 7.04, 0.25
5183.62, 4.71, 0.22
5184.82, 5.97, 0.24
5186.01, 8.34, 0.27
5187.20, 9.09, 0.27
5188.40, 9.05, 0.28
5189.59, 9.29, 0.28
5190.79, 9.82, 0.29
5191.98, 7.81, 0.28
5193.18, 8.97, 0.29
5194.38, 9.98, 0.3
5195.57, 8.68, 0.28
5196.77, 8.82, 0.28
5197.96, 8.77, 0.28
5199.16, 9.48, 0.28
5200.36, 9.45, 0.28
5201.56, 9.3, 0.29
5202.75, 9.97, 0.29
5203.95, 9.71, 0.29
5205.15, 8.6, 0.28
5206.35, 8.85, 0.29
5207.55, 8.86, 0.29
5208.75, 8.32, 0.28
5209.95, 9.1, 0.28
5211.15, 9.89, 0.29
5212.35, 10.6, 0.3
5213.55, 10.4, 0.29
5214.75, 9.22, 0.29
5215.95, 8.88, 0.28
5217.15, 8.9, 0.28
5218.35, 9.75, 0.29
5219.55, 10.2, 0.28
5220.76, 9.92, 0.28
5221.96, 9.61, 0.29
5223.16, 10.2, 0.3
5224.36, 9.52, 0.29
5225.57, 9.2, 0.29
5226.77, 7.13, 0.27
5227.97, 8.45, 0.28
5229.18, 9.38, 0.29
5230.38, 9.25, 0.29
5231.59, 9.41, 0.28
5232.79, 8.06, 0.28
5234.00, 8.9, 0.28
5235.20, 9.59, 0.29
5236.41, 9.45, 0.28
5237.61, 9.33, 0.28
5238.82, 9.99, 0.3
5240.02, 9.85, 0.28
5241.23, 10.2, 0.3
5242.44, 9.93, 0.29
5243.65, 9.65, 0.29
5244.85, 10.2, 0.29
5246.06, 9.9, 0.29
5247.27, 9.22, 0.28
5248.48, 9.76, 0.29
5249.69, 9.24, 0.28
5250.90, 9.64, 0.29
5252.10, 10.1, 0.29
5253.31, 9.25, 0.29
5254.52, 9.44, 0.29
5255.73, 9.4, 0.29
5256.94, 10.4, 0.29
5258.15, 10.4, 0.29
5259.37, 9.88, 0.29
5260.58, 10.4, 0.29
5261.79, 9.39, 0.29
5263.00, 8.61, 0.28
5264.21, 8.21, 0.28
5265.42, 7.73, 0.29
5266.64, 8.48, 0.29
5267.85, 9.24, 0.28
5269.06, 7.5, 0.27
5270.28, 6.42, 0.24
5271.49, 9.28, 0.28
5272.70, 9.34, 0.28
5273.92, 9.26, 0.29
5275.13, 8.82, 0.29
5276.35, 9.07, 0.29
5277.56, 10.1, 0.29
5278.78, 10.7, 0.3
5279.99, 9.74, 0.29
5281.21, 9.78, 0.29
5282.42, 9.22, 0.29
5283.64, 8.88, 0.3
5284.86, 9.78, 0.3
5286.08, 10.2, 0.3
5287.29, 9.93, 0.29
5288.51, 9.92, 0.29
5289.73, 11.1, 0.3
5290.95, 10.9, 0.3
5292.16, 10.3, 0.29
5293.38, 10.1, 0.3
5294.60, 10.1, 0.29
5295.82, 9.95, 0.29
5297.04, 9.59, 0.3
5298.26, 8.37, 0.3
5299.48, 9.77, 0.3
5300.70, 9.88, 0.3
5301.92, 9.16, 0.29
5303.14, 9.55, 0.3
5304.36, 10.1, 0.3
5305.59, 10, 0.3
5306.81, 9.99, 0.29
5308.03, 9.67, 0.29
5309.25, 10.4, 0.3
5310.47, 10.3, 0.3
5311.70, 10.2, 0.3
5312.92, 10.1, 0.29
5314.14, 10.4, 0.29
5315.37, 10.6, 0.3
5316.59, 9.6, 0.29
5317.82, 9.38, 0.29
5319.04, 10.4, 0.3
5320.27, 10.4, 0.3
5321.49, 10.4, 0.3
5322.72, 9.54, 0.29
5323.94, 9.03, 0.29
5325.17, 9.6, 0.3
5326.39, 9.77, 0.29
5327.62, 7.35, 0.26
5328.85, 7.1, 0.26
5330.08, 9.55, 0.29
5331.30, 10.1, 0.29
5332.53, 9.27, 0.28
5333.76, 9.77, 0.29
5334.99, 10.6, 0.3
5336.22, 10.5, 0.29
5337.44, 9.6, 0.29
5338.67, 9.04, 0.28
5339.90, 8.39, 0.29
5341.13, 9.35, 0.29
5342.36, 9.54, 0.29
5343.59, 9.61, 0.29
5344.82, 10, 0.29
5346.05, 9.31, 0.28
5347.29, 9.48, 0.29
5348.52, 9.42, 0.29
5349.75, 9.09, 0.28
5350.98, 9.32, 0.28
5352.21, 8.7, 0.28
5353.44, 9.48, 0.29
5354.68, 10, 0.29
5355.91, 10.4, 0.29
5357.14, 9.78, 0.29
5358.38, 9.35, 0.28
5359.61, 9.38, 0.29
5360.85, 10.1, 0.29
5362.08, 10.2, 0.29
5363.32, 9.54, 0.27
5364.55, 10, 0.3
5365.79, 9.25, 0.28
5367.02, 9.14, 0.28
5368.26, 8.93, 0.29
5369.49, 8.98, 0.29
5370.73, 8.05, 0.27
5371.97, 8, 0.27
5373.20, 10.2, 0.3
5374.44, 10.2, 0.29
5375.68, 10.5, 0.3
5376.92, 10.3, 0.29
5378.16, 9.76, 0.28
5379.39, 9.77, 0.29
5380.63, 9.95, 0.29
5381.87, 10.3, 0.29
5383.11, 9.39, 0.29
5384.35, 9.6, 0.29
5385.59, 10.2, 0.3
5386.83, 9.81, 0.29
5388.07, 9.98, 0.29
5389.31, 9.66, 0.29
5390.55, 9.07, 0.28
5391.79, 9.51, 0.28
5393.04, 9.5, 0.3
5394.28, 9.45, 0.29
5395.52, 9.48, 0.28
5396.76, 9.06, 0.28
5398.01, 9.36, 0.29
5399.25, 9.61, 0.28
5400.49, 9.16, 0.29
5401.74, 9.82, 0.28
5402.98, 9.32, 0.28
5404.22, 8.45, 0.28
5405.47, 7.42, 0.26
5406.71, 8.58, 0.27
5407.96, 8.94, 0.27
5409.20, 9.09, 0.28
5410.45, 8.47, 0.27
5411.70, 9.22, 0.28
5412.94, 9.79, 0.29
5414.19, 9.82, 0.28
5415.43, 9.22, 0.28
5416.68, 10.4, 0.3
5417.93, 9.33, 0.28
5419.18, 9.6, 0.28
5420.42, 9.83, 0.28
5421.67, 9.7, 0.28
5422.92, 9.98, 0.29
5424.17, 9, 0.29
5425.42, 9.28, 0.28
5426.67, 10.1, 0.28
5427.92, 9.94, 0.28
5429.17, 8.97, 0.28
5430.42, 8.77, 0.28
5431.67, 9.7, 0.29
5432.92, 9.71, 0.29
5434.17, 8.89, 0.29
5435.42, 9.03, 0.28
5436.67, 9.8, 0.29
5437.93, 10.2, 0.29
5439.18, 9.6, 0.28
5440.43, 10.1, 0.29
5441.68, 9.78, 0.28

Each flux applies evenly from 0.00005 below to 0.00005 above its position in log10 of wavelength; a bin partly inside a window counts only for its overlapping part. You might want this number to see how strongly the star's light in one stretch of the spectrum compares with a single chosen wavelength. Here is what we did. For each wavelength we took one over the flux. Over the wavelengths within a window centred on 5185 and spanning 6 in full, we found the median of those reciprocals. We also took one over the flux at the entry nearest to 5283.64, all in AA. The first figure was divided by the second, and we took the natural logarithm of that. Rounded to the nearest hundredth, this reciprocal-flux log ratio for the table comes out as 0.23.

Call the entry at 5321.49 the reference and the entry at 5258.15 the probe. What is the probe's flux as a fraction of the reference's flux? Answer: 1.00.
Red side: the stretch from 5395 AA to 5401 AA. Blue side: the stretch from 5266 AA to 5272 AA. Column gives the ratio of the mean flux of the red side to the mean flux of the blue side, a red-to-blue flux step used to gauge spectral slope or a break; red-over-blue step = 1.14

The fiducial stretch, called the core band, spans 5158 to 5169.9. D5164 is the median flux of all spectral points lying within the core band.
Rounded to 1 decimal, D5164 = 9.1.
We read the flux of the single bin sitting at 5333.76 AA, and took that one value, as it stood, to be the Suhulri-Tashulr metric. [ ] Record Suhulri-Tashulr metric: 9.77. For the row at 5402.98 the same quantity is 9.32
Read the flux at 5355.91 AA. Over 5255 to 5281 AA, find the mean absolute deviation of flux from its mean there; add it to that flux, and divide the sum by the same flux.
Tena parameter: 1.08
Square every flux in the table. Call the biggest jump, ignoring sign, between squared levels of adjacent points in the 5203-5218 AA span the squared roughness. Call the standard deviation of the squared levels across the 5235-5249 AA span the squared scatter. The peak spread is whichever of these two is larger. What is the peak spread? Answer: 23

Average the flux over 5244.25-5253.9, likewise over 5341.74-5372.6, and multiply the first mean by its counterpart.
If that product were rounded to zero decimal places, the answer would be 91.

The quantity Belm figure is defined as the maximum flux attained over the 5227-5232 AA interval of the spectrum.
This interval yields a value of 9.41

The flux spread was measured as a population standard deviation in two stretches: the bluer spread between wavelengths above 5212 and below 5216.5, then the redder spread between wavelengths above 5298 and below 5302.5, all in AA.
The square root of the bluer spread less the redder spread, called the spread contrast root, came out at 0.4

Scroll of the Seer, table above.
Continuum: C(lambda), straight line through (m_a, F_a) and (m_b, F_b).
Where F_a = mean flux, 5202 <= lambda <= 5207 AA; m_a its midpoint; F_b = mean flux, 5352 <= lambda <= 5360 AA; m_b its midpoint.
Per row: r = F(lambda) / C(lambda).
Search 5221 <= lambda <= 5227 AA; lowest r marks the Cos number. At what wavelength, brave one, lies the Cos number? 5226.77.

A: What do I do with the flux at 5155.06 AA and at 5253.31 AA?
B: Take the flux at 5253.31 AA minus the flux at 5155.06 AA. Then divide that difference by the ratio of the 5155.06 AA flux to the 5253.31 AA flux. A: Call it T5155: 0.13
